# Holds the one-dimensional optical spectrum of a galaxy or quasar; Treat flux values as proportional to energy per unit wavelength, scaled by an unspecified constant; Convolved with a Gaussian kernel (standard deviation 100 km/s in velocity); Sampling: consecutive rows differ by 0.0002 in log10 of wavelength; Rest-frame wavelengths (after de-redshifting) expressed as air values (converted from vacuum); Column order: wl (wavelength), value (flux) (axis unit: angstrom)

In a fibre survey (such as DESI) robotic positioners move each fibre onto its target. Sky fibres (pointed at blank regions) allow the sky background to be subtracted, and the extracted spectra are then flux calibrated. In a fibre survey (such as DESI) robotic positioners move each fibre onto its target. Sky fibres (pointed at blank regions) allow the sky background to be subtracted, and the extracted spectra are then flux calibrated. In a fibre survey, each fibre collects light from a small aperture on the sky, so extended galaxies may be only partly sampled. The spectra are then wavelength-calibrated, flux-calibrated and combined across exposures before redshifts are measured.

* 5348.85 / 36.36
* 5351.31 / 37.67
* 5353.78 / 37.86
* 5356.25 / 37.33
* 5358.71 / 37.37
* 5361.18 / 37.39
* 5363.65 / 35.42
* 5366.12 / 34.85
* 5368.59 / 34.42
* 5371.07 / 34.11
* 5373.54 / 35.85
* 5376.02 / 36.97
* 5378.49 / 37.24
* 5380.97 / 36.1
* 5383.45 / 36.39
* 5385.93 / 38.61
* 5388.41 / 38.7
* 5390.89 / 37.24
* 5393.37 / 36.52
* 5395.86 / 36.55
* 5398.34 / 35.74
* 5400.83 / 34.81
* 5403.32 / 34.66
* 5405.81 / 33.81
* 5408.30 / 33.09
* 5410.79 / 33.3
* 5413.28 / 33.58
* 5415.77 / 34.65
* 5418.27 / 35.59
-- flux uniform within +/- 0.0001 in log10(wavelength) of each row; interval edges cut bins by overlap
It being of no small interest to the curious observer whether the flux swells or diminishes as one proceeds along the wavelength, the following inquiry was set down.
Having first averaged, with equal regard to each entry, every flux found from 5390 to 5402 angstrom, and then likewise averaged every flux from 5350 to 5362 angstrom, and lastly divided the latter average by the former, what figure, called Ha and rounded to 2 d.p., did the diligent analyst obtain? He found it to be 1.04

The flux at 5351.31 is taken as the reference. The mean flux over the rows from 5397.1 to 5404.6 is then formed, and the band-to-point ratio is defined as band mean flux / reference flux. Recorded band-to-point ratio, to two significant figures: 0.93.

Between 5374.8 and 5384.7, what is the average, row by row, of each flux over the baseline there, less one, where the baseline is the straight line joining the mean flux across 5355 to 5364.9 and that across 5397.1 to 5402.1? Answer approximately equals 0.017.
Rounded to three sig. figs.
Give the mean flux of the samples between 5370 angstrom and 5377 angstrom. 35.6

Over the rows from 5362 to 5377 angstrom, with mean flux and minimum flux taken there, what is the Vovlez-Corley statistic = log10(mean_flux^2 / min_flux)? 1.56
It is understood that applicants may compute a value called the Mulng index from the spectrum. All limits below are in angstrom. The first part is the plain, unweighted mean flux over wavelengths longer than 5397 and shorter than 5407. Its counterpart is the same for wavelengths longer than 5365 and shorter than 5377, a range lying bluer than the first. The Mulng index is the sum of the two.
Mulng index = 70.0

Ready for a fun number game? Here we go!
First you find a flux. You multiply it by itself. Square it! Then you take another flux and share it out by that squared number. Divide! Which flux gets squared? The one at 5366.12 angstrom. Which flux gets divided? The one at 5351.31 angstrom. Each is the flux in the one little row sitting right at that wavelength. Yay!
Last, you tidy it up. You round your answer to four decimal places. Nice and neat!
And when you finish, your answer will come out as 0.0310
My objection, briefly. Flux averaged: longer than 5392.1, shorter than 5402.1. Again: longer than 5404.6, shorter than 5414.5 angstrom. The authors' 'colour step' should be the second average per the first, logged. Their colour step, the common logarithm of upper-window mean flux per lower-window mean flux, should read -0.031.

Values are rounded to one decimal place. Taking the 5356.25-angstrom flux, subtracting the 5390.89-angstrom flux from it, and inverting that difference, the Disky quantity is 11.1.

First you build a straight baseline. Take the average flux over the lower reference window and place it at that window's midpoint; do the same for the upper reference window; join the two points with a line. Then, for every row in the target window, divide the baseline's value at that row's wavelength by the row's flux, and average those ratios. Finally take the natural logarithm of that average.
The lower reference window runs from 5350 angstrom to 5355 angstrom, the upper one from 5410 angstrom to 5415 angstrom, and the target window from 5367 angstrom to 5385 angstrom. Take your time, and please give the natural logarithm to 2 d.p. 0.01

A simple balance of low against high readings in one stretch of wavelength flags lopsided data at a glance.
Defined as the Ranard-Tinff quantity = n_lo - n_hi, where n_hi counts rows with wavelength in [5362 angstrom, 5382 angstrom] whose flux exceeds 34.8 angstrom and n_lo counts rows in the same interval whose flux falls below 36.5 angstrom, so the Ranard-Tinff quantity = 0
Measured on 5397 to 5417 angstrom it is 6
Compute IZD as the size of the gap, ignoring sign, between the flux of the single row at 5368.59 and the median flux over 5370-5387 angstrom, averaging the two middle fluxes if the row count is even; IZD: 2.0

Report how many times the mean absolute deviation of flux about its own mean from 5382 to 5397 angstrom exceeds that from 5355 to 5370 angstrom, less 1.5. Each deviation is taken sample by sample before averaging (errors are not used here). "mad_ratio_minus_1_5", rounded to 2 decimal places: -0.79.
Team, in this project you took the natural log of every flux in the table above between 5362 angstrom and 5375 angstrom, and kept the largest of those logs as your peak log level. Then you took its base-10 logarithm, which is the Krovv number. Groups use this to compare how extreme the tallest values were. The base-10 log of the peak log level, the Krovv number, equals 0.554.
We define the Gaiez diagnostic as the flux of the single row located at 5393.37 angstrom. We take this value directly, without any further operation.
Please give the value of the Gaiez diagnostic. 36.52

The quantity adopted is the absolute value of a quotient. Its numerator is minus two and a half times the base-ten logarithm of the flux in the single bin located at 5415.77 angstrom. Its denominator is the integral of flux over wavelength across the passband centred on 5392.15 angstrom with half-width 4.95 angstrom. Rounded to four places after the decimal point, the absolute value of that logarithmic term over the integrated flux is 0.0104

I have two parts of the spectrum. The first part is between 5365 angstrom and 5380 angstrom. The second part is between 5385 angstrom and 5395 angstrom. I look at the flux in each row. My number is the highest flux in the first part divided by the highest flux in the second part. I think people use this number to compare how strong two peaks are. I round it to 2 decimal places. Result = 0.96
